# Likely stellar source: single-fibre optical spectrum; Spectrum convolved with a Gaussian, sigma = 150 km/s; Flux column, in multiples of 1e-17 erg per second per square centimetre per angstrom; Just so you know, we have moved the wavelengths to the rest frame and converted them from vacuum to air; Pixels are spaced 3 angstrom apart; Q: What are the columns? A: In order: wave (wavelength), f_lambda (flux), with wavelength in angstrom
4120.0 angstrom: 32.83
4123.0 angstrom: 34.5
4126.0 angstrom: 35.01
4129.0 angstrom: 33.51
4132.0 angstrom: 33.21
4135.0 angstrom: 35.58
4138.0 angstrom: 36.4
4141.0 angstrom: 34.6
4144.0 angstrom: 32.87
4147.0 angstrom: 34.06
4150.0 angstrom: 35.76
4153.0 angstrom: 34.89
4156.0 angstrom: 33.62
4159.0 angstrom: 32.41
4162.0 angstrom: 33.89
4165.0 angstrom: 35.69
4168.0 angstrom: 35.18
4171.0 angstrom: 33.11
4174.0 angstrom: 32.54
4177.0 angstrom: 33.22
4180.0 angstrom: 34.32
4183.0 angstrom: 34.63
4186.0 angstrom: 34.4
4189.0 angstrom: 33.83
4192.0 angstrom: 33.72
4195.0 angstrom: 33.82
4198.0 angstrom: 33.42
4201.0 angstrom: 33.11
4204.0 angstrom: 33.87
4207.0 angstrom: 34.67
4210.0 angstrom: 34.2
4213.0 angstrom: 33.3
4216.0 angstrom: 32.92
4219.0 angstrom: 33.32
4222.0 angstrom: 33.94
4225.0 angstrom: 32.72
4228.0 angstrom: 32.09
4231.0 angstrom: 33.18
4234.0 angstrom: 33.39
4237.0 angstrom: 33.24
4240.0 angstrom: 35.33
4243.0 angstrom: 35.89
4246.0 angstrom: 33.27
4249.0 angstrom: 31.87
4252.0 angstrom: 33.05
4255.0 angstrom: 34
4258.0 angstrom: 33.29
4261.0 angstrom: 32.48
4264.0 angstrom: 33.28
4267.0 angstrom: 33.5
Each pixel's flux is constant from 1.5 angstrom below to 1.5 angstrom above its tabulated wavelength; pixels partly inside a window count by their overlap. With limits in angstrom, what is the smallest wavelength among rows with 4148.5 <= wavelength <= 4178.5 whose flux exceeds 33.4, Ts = 4150.0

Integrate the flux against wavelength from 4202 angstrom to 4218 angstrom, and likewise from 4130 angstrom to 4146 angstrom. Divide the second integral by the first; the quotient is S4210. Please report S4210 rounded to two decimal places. 1.02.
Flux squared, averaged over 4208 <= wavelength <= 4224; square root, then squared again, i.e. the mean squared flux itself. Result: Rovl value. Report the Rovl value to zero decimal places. 1125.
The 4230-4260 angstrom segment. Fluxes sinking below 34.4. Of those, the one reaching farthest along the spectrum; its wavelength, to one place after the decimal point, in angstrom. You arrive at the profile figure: 4258.0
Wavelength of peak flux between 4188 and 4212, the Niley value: 4207.0 angstrom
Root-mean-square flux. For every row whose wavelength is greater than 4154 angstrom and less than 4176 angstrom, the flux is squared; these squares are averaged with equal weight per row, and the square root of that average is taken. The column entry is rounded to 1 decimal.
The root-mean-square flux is 33.8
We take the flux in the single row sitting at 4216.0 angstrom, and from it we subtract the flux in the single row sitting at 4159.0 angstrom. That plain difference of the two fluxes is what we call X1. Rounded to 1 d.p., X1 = 0.5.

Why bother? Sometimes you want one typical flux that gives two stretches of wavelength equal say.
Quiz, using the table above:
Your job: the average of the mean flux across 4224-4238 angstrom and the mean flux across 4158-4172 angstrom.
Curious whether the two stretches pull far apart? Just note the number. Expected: 33.5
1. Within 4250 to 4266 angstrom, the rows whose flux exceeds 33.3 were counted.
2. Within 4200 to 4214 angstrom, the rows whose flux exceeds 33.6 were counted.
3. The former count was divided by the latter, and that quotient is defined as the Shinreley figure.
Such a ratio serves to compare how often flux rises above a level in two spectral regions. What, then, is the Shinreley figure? 0.33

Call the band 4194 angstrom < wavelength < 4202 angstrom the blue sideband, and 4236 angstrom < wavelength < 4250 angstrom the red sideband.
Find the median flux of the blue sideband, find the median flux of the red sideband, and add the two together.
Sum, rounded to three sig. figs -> 66.7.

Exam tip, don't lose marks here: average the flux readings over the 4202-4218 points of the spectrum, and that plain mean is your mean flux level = 33.8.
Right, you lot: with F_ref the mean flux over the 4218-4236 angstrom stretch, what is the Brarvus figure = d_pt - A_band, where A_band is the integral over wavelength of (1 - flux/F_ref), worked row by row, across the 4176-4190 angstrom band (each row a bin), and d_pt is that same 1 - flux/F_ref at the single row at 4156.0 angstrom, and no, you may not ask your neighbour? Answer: 0.4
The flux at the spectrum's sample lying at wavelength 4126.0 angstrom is 35.01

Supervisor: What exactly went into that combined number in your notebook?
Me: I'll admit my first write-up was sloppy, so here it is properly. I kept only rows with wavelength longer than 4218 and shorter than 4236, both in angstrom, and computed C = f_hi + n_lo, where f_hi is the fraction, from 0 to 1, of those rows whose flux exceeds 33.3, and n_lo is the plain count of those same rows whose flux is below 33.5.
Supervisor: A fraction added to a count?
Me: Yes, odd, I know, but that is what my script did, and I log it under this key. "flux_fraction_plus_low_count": 5.50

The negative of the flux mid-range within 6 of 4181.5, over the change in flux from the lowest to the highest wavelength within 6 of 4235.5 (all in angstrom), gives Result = -16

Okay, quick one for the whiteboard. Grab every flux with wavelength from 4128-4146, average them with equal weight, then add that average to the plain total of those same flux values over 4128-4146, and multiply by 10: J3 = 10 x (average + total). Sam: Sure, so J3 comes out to 2405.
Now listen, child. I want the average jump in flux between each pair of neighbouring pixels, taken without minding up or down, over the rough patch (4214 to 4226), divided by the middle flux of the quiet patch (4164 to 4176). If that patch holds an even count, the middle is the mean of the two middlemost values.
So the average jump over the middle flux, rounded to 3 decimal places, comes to 0.022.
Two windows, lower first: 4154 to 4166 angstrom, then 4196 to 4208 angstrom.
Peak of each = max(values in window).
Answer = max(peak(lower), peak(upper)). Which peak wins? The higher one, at 35.7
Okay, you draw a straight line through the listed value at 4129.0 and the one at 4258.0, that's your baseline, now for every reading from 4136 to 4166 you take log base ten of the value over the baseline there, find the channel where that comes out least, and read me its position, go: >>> 4159.0 angstrom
